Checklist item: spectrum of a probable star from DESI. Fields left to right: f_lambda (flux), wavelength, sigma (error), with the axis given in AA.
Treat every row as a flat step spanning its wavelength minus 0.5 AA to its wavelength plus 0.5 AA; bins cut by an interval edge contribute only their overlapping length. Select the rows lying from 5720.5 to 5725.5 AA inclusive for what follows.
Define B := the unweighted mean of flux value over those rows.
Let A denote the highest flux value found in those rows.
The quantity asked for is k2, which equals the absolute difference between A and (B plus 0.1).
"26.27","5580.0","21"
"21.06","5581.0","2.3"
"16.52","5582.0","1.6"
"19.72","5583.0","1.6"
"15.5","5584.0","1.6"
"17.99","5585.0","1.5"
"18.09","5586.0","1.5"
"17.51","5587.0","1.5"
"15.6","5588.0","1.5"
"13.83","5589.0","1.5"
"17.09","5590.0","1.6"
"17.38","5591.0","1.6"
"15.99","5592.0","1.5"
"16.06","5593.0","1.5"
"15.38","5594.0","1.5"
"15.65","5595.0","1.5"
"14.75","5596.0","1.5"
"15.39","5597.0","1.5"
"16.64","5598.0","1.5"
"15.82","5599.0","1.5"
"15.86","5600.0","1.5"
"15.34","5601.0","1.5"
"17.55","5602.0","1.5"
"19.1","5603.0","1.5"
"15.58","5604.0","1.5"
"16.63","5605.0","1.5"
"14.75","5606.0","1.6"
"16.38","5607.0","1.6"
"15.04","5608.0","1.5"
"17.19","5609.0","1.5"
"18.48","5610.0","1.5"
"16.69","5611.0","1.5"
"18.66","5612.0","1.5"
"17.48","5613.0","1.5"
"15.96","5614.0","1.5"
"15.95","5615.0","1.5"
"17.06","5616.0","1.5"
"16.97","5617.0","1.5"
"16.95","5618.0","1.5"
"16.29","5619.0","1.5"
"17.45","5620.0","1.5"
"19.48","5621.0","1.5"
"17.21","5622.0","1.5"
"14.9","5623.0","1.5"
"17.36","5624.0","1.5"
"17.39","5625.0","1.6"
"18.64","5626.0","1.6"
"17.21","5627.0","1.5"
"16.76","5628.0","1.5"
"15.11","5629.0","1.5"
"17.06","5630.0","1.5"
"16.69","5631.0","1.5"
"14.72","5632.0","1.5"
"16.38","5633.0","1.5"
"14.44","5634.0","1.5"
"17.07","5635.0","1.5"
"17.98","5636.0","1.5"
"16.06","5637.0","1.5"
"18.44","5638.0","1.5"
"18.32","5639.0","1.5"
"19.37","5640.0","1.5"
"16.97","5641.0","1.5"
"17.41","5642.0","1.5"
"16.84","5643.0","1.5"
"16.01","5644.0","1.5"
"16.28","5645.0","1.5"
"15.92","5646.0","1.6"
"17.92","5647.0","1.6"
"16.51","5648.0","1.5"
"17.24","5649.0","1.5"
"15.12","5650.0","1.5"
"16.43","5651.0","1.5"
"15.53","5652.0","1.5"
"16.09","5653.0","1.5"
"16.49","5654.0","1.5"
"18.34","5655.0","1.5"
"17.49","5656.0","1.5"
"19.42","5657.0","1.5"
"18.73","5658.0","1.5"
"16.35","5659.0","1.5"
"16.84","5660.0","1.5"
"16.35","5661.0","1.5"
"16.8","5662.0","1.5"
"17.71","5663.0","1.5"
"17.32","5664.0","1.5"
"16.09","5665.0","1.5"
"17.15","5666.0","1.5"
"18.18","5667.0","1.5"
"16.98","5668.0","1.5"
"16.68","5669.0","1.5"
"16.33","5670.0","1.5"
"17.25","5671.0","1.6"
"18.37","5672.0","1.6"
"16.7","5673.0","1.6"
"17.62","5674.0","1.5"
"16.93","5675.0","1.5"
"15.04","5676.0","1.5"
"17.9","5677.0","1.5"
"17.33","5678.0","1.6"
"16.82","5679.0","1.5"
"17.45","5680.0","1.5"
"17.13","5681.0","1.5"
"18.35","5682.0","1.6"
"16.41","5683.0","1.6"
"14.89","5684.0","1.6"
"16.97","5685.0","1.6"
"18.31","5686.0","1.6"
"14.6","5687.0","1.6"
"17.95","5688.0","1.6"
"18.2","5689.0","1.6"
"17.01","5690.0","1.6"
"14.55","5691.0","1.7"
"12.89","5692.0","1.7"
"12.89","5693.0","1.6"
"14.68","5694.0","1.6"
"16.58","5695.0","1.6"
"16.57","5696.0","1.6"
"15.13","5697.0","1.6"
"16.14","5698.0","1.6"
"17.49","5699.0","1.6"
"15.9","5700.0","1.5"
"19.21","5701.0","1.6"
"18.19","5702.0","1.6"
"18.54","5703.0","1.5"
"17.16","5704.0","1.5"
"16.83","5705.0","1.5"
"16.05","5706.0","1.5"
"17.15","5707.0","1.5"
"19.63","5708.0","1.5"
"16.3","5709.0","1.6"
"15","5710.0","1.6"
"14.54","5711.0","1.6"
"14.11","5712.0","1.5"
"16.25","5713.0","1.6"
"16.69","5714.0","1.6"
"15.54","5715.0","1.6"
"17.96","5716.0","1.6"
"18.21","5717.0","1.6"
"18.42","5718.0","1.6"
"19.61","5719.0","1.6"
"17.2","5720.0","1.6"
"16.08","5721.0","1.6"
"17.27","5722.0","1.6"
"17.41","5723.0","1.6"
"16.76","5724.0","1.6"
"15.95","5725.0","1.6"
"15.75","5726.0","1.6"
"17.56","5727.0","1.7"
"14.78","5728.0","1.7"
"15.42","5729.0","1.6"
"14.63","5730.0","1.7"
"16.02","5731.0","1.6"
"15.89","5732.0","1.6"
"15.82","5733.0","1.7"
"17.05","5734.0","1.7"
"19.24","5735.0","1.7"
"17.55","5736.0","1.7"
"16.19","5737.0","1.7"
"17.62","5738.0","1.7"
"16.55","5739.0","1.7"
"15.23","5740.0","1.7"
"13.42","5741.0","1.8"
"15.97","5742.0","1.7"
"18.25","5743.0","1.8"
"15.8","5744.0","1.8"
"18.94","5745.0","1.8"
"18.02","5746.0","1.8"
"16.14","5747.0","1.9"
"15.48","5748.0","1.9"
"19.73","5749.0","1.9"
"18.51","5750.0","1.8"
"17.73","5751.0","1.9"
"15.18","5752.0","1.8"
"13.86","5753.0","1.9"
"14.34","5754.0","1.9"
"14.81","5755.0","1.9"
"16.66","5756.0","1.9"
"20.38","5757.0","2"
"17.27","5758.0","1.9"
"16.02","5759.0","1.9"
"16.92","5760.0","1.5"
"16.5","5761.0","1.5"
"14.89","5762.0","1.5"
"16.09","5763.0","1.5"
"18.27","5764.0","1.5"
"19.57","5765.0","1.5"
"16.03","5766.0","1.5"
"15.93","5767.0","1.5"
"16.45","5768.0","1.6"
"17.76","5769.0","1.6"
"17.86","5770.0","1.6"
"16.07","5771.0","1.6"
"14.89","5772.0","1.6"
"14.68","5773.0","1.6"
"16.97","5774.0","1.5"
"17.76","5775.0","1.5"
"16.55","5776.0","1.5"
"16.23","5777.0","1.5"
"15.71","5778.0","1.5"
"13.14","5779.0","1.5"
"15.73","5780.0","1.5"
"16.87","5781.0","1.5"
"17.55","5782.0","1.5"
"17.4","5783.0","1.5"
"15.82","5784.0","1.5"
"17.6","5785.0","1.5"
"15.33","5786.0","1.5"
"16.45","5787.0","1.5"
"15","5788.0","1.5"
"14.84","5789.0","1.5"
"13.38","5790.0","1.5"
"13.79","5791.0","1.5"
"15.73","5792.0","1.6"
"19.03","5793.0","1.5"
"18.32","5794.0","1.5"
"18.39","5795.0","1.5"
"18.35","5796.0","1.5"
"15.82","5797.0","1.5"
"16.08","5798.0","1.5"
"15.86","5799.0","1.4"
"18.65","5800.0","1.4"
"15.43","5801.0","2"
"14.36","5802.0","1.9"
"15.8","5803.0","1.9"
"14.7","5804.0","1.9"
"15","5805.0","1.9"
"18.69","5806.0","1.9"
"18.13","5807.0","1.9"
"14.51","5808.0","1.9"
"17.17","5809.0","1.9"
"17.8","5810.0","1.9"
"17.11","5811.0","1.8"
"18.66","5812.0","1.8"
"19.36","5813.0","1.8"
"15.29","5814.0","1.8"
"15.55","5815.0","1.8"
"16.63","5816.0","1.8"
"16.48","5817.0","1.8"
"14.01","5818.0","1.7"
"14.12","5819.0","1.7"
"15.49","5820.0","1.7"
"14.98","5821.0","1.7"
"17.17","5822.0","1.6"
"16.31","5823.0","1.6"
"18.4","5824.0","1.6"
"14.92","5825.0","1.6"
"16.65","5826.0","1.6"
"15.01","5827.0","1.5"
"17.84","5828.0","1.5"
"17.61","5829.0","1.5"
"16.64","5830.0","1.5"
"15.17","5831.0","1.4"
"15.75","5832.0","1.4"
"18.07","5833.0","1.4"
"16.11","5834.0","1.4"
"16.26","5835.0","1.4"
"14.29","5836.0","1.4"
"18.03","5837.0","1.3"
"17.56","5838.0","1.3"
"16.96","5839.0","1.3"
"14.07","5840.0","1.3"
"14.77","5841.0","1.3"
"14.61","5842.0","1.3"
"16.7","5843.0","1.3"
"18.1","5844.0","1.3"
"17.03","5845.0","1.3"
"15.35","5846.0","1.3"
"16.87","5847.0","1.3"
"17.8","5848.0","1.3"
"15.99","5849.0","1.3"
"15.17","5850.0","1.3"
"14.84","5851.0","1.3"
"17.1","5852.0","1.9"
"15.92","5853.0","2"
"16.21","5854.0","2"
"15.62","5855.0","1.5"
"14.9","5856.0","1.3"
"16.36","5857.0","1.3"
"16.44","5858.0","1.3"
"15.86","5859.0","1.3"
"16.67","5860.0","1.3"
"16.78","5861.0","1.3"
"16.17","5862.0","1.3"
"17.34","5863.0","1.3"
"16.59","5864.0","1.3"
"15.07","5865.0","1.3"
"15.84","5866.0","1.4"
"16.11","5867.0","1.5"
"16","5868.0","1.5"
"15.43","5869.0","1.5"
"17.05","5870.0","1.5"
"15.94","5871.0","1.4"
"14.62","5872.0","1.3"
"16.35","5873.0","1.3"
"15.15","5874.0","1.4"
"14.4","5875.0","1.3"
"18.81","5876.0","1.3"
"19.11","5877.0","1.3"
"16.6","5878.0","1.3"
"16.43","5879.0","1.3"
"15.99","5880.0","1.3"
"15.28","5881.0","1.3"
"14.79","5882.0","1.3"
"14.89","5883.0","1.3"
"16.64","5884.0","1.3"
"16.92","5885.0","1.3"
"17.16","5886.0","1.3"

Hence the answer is 0.6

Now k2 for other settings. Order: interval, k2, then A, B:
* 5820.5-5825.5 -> 1.9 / 18.4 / 16.4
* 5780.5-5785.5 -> 0.5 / 17.6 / 17.0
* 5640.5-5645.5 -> 0.6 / 17.41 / 16.7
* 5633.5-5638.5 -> 1.5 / 18.44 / 16.8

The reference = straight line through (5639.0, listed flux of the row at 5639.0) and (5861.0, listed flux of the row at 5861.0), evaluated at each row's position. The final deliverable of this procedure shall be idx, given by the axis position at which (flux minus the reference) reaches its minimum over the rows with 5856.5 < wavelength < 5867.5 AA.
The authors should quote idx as 5865.0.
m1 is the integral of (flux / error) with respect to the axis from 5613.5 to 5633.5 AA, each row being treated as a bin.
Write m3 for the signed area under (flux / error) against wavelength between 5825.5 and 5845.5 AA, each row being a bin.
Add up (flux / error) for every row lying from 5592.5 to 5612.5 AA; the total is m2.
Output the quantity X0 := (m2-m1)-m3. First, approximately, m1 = 222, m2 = 217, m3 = 237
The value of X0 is -243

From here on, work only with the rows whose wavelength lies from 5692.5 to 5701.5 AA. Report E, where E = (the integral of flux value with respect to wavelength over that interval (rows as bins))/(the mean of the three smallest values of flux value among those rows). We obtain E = 10.2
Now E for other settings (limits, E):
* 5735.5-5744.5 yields 9.9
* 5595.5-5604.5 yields 9.6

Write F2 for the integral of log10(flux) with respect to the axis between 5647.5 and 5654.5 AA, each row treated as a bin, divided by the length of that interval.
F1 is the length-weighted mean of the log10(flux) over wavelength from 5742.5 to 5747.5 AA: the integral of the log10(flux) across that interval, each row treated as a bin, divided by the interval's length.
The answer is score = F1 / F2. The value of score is 1.026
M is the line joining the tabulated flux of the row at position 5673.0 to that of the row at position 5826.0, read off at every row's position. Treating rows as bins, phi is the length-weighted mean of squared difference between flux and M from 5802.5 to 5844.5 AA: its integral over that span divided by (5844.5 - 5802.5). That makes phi 2.2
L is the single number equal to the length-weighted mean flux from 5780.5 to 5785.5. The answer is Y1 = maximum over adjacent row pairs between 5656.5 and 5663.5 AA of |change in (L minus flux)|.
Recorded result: 2.4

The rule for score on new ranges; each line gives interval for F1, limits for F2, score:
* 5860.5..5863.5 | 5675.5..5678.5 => 1.001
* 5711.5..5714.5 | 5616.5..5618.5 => 0.971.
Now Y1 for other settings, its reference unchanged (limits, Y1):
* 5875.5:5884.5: 2.5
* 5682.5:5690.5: 3.7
